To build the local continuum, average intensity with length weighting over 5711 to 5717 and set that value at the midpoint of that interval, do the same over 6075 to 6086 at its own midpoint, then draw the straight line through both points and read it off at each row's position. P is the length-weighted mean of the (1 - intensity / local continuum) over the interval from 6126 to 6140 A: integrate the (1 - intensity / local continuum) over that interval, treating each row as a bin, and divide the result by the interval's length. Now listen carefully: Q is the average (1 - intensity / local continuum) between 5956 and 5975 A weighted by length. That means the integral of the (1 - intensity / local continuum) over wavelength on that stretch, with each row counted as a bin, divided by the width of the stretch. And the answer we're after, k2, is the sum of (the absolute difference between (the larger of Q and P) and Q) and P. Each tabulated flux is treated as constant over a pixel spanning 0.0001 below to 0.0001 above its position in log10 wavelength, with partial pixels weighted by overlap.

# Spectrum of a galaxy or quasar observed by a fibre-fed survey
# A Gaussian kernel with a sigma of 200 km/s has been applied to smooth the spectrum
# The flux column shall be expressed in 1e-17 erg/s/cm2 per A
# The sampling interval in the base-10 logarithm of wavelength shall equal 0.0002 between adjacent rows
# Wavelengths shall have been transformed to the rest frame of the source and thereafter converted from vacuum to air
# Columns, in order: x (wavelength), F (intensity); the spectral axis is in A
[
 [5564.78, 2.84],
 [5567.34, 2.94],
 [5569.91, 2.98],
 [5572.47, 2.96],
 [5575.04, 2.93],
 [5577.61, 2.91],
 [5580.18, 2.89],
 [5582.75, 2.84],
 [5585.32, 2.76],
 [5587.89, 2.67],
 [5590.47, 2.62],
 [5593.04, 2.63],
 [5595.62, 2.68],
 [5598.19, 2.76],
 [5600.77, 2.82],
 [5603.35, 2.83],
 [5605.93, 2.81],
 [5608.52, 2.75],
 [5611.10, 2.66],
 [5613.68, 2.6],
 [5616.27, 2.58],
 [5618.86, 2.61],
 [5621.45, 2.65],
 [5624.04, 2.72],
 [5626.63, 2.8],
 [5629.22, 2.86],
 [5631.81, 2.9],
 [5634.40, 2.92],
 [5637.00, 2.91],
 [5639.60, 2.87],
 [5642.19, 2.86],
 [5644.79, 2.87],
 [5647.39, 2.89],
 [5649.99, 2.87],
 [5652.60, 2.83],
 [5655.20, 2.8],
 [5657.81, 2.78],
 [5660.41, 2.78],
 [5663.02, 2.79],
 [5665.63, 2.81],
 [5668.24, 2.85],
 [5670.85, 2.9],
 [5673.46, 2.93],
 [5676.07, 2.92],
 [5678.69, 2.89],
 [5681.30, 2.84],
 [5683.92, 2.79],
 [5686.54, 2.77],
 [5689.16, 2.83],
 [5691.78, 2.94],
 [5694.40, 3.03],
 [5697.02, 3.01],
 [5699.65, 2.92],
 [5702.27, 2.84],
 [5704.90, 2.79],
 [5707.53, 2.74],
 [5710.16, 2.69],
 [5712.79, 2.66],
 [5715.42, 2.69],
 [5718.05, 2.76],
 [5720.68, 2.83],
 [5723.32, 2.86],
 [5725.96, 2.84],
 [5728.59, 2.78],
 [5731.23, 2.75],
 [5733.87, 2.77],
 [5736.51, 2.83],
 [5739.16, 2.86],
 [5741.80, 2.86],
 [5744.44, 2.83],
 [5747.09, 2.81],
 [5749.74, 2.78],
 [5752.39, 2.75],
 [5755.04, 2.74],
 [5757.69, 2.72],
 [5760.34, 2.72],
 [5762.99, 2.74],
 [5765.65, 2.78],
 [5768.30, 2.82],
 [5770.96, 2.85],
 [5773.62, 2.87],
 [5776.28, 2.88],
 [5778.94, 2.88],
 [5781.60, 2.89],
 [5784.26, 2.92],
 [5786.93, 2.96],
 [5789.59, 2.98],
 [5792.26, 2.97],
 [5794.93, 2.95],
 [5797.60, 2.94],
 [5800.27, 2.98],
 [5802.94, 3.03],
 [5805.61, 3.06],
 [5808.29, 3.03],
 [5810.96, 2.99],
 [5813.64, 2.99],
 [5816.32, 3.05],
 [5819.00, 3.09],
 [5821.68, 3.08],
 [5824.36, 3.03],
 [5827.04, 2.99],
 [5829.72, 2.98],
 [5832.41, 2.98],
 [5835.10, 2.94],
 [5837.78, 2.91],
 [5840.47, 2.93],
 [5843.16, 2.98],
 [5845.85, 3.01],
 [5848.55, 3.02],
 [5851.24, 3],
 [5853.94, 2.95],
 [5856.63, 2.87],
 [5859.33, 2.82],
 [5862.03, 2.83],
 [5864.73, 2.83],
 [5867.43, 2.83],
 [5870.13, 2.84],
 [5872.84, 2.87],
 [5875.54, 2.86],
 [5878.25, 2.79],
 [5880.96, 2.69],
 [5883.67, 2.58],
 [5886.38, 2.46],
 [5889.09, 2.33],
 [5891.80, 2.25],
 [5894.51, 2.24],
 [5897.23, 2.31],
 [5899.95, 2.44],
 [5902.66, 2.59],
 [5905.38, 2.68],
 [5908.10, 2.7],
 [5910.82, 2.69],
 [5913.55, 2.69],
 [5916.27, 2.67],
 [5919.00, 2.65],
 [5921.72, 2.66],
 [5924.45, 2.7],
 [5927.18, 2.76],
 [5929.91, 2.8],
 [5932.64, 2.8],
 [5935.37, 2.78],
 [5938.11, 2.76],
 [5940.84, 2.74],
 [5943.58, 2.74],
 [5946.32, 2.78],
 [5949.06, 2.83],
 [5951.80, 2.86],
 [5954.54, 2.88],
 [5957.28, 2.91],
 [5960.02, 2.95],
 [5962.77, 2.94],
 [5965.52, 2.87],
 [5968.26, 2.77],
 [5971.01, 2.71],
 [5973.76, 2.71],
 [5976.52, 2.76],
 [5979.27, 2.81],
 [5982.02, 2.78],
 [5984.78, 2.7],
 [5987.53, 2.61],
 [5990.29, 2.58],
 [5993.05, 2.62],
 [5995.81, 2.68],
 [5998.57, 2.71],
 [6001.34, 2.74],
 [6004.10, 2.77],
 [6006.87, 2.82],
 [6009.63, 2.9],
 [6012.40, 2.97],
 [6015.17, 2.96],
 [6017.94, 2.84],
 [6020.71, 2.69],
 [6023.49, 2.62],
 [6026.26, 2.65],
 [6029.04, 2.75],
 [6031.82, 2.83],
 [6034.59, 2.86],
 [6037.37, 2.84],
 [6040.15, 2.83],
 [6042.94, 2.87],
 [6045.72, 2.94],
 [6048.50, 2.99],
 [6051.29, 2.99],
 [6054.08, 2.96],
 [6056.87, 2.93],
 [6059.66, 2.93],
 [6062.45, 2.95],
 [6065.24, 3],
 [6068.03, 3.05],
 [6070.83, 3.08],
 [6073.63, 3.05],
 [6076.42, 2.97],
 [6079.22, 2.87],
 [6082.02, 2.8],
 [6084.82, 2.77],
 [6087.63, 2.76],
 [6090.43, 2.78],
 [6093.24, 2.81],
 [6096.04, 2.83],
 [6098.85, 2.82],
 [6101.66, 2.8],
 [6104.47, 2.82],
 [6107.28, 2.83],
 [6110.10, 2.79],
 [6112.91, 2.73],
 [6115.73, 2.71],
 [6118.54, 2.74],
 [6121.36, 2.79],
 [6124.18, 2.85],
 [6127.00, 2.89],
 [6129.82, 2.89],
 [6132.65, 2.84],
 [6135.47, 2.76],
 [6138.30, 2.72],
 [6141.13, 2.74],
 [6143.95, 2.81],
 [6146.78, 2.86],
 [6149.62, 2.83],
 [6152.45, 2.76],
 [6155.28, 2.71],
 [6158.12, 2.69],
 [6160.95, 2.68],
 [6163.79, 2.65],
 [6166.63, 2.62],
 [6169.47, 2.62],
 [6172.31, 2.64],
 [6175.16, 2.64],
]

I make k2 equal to 0.06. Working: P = 0.02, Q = -0.013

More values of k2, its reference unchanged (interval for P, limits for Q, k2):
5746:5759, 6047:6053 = 0.01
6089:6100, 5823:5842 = 0.12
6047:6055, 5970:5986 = -0.05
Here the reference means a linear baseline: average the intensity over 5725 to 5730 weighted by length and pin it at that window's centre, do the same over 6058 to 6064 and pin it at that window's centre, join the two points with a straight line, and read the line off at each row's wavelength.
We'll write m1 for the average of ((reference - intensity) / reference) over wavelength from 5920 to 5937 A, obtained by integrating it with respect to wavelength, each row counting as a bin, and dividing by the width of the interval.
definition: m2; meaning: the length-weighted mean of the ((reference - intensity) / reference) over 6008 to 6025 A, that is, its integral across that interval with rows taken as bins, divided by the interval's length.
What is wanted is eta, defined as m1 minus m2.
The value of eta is 0.02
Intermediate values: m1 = 0.049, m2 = 0.033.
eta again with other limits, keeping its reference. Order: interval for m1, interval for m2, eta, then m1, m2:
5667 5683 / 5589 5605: -0.05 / -0.035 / 0.012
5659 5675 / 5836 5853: 0.02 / -0.021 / -0.041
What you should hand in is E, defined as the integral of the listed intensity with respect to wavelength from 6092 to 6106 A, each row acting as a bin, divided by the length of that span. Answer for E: 2.82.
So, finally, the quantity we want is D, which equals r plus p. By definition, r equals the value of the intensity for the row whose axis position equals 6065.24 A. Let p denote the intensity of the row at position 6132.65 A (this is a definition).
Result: 5.84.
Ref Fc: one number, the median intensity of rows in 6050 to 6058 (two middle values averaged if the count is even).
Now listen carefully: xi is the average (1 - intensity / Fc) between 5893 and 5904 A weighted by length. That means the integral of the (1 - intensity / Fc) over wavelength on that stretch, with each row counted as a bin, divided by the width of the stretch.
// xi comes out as 0.19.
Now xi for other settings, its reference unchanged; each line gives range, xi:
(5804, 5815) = -0.02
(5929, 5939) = 0.06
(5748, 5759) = 0.07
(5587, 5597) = 0.10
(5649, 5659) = 0.05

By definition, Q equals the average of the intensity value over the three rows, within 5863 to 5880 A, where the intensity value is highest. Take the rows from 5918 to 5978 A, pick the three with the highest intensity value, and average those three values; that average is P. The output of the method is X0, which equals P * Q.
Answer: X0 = 8.38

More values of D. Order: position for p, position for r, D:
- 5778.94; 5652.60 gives 5.71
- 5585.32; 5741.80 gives 5.62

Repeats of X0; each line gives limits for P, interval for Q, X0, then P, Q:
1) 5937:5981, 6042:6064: 8.74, 2.93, 2.98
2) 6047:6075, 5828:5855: 9.21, 3.06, 3.01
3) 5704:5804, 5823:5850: 9.05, 3.00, 3.02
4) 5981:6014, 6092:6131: 8.33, 2.90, 2.88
